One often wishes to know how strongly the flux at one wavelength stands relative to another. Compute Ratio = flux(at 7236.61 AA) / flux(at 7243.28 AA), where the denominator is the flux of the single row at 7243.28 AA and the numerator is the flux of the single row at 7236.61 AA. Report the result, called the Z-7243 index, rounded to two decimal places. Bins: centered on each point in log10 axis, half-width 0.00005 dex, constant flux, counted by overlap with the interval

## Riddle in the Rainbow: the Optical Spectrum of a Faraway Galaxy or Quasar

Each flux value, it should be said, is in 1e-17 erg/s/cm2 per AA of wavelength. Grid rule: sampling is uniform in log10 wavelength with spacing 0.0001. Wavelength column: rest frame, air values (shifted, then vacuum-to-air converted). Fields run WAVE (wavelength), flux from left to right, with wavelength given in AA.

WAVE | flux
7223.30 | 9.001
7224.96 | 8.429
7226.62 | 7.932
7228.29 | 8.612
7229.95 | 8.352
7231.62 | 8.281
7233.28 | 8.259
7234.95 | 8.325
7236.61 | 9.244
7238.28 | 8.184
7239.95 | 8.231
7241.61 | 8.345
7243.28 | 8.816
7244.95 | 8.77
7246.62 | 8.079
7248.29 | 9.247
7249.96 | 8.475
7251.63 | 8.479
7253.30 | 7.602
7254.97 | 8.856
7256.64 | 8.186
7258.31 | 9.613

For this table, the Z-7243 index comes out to 1.05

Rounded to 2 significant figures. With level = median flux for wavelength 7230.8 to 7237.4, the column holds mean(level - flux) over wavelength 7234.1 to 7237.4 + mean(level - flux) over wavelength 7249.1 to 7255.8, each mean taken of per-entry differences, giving -0.53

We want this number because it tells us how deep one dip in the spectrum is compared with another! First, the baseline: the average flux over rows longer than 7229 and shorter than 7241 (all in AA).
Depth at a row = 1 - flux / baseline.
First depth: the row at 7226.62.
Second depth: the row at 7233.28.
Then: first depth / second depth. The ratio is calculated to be 3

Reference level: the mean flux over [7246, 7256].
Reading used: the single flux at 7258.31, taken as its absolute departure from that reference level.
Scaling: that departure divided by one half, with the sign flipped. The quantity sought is -2.3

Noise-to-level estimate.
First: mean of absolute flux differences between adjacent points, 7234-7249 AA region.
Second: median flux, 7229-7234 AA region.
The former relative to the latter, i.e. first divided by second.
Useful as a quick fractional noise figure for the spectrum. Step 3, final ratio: 0.068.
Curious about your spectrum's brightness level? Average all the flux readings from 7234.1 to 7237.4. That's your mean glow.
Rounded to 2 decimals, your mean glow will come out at 8.78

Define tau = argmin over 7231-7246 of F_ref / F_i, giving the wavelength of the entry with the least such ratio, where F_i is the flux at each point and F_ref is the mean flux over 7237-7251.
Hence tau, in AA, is 7236.61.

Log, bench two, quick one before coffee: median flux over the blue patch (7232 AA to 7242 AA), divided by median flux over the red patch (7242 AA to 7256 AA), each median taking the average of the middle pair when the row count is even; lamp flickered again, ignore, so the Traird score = 0.96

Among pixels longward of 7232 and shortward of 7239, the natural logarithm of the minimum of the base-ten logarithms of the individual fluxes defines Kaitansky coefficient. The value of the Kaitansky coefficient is -0.091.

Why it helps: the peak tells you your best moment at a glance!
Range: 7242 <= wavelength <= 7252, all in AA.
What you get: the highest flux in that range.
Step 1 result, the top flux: 9.247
